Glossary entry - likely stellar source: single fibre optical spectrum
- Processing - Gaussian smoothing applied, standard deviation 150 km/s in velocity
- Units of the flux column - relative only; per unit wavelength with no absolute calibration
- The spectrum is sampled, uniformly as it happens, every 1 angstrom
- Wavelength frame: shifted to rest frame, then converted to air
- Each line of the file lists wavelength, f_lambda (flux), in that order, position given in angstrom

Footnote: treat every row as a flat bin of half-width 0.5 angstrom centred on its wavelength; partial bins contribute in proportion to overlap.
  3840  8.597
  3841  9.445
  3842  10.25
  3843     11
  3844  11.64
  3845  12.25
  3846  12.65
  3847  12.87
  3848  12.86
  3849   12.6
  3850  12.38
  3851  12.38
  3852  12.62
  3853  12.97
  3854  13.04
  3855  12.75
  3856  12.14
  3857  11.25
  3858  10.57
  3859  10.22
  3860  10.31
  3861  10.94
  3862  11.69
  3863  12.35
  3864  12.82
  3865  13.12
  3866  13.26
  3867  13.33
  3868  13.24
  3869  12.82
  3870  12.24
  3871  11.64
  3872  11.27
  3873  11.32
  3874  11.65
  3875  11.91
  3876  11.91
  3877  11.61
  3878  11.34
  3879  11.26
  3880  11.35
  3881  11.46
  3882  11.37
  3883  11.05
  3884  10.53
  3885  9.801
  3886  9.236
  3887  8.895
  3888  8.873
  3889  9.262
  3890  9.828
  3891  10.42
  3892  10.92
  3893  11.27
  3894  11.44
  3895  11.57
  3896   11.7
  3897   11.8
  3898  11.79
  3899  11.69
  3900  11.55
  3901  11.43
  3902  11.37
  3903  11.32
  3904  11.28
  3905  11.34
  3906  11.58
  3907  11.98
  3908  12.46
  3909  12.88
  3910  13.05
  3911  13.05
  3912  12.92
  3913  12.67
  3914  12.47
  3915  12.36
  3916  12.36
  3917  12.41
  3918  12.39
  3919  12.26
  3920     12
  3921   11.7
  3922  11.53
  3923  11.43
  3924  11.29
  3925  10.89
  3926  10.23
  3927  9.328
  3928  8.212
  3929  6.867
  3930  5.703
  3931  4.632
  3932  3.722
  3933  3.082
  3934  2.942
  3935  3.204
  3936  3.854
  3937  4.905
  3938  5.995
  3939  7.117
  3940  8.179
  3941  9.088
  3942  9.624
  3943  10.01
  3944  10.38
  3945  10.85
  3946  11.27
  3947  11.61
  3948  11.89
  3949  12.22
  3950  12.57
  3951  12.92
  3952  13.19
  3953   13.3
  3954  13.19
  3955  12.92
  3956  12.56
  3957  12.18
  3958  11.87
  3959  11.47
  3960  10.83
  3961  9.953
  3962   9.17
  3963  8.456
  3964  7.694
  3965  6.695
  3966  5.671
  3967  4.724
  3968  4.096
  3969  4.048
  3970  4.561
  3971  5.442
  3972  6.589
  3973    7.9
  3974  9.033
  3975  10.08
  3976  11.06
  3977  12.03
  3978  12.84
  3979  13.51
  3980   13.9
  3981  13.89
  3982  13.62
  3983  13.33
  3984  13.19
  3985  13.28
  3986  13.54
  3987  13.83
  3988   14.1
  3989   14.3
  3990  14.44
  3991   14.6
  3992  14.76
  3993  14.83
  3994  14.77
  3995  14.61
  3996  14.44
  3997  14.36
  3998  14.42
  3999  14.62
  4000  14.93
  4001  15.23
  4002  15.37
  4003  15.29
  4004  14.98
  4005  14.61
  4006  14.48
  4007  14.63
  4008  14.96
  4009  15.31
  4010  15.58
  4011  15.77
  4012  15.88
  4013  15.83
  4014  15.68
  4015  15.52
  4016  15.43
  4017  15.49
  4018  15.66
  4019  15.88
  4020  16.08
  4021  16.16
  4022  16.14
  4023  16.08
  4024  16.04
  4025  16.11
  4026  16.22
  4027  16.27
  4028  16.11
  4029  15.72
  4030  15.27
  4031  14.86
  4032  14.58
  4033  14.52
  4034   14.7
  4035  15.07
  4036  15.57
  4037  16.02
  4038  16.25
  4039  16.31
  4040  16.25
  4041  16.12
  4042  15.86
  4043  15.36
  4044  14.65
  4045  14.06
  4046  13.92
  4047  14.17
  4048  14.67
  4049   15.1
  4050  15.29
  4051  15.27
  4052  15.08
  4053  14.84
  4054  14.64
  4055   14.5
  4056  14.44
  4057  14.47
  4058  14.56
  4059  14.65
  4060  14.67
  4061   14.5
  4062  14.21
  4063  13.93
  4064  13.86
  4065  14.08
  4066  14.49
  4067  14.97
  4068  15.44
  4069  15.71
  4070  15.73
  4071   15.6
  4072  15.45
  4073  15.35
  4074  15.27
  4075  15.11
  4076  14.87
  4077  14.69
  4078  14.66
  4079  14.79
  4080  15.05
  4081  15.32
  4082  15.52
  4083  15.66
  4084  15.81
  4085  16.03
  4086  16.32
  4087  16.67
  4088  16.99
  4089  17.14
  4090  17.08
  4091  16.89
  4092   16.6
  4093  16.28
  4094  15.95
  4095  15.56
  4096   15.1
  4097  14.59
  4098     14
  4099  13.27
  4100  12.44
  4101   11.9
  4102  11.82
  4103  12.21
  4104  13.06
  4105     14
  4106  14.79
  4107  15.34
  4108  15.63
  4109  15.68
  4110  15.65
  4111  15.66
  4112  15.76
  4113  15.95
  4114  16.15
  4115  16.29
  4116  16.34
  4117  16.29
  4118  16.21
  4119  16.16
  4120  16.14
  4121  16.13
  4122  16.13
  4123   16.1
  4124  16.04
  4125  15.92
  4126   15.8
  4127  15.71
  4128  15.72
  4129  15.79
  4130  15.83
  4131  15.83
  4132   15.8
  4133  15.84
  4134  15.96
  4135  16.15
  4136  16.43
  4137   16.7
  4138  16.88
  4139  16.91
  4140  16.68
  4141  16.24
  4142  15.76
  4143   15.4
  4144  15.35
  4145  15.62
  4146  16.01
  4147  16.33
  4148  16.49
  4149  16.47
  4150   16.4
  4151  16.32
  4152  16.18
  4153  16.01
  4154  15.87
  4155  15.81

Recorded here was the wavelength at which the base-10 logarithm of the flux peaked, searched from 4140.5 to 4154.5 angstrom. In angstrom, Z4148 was 4148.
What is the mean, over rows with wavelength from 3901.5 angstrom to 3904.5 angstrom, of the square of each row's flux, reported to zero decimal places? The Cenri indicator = 128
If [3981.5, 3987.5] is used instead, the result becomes 181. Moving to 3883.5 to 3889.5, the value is 89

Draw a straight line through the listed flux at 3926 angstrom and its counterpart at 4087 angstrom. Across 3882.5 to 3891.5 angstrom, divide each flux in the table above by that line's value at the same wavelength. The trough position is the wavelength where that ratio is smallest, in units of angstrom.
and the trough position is 3888 angstrom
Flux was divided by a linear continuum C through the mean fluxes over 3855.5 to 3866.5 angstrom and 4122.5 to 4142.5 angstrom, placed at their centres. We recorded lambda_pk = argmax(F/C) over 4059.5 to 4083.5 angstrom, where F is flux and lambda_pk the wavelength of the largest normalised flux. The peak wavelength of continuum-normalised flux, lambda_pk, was 4070 angstrom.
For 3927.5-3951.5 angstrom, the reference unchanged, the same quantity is 3951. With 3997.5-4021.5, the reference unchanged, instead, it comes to 4021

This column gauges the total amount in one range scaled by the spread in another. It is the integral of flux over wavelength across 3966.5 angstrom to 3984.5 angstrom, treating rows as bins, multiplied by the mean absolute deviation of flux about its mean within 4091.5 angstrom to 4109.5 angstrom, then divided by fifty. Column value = 4.7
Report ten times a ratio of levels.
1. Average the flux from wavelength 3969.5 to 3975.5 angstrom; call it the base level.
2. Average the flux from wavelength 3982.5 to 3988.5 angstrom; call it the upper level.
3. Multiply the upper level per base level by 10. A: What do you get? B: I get 18.6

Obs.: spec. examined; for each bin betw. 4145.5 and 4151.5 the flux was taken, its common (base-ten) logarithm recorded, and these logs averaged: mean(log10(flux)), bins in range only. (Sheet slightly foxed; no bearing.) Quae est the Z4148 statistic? 1.21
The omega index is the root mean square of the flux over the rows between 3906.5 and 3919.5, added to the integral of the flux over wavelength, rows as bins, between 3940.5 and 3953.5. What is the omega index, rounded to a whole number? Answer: 161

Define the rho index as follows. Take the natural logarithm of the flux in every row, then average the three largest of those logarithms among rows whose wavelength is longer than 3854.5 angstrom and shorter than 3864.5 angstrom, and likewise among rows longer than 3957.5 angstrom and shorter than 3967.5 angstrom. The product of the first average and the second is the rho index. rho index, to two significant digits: 6.2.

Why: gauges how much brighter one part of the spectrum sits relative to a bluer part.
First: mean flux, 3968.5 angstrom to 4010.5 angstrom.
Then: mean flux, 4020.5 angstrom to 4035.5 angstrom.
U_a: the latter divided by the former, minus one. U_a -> 0.20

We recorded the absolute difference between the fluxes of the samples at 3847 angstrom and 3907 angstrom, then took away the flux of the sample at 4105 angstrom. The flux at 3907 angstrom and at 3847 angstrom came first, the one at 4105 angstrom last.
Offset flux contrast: -13.1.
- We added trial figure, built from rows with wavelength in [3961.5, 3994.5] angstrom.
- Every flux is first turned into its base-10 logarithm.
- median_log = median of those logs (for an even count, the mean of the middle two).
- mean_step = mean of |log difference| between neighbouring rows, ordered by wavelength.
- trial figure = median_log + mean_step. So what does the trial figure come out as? 1.14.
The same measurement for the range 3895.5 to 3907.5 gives 1.07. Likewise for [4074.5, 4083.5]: 1.18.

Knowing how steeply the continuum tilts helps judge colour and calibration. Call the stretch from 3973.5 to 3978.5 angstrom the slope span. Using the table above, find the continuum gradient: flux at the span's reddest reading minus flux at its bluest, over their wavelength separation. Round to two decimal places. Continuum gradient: 0.95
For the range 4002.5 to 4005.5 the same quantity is -0.34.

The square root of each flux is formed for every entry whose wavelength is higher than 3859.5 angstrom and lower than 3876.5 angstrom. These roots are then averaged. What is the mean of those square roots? 3.48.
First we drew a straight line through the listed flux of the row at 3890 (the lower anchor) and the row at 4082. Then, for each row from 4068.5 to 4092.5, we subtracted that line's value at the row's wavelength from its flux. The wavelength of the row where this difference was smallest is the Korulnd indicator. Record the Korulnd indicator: 4078 angstrom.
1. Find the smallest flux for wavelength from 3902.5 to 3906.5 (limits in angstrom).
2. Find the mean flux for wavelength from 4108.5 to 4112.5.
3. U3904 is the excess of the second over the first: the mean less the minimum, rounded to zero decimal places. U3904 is 4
